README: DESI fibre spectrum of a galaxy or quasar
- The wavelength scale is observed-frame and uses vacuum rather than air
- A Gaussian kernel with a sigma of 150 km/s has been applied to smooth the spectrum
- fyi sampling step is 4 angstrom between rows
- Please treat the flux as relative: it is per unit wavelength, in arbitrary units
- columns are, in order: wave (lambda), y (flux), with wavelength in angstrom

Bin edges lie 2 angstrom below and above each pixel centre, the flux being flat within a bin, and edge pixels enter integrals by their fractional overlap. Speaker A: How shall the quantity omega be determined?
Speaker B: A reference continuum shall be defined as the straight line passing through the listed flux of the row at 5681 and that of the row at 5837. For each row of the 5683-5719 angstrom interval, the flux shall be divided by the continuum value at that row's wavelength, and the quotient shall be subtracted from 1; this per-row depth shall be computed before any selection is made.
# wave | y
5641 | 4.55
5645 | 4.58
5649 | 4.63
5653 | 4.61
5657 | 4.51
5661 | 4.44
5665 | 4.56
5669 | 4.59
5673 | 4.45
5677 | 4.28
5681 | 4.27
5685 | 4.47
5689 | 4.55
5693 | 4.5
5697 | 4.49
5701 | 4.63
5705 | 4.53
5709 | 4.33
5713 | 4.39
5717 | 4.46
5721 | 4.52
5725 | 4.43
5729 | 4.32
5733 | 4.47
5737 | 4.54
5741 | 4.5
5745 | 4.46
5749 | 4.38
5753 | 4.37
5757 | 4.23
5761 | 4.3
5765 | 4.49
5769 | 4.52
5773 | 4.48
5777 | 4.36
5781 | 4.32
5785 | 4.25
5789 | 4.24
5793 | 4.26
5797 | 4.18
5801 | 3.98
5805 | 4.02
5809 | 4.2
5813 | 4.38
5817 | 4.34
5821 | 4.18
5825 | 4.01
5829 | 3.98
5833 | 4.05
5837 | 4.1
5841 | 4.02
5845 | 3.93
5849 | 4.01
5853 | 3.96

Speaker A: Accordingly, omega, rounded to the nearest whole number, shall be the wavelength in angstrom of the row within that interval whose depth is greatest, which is 5709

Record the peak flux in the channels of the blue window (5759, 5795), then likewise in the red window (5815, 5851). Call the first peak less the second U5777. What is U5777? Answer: 0.18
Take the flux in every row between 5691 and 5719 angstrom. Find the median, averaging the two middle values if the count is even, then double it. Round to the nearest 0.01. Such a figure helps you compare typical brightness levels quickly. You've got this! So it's 8.98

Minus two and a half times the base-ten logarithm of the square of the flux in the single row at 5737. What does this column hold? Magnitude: -3.29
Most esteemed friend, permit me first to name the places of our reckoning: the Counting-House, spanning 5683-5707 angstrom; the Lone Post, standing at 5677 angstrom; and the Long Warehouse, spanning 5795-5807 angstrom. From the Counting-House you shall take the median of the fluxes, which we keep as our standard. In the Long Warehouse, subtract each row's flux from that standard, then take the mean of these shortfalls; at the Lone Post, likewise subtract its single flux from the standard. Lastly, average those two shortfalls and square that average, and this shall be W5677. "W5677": 0.12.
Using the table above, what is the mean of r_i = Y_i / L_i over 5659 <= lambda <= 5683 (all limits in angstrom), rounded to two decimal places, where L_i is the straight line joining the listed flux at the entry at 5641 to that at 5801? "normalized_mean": 1.00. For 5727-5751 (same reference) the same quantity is 1.06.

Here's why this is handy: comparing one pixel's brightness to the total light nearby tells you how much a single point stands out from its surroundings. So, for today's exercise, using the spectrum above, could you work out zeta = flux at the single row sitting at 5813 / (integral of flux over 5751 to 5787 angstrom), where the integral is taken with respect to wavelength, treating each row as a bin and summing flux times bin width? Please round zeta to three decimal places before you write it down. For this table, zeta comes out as 0.028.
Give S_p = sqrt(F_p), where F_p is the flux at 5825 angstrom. 2.00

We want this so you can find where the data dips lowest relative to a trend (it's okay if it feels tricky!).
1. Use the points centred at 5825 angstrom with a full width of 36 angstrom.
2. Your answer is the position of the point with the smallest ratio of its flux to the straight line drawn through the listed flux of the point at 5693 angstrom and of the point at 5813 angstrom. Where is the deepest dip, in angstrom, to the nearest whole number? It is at 5829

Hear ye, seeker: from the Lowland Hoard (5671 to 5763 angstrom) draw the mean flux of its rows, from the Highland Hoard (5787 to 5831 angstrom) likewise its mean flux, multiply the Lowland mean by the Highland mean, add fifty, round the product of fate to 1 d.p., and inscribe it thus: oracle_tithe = 68.4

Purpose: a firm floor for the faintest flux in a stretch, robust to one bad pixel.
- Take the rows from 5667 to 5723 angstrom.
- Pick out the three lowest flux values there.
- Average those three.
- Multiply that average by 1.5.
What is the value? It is 6.44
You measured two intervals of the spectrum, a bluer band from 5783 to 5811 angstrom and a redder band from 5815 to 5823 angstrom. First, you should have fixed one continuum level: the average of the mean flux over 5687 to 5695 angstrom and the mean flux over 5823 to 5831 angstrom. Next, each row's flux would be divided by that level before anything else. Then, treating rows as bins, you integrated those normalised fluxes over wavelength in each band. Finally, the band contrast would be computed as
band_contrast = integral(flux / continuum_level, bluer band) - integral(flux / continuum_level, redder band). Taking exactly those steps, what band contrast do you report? 19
